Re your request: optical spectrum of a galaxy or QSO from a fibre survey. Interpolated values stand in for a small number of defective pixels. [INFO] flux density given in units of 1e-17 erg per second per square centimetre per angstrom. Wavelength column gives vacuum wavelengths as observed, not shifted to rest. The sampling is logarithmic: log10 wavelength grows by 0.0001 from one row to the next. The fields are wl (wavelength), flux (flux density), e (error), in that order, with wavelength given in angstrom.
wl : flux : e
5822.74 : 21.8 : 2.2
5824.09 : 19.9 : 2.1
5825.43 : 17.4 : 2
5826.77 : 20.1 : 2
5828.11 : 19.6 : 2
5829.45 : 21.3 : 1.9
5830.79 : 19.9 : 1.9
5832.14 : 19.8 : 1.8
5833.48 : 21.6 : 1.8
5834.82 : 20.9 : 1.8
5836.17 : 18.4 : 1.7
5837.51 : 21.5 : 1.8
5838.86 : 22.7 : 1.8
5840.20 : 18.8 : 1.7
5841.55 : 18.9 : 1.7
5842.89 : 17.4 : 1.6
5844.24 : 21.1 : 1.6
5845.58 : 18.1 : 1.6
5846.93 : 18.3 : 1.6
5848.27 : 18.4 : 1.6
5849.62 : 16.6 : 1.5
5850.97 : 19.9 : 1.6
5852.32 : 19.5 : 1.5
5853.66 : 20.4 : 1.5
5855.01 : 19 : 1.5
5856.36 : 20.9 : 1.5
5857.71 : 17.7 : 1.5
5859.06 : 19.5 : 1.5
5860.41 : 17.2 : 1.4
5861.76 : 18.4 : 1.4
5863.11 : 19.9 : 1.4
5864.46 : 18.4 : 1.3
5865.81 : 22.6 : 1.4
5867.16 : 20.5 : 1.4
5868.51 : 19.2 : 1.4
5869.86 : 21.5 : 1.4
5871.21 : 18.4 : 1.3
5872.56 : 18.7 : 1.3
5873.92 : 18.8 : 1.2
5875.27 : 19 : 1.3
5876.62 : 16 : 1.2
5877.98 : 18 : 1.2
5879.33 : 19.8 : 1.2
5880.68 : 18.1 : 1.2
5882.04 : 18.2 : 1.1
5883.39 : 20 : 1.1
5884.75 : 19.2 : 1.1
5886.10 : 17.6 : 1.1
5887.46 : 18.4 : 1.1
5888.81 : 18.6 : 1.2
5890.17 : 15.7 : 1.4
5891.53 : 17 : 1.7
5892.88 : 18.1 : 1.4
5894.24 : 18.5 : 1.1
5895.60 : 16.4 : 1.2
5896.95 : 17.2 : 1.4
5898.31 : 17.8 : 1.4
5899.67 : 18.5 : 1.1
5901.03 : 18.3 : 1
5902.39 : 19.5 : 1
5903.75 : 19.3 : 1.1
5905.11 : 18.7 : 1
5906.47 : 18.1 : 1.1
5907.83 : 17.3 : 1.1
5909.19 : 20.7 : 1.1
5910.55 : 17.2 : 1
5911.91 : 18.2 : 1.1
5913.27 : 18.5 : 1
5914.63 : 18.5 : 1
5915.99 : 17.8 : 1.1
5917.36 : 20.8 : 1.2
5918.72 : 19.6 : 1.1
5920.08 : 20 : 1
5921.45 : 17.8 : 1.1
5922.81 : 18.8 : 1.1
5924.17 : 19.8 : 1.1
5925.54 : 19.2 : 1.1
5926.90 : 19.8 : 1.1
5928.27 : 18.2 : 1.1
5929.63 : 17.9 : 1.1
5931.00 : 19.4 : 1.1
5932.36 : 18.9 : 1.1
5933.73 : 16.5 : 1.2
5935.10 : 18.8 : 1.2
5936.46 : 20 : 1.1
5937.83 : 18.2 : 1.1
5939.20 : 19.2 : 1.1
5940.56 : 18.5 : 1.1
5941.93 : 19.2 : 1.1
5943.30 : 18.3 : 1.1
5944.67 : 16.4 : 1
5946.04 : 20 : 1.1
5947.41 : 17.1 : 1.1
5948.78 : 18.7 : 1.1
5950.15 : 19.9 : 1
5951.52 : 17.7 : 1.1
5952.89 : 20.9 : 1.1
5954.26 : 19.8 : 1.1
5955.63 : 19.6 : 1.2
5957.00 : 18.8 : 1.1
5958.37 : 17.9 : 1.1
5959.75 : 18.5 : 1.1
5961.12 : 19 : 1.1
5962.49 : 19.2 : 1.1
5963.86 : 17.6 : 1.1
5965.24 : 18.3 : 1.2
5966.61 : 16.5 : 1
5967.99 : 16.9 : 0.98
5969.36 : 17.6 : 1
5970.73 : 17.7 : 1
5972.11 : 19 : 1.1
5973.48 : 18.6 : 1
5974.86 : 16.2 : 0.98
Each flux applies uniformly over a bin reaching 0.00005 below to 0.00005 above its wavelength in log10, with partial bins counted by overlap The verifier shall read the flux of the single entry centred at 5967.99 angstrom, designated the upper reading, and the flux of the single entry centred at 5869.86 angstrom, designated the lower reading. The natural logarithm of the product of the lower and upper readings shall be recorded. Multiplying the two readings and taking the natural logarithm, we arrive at 5.90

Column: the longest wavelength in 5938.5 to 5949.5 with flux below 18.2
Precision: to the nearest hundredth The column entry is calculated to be 5947.41 angstrom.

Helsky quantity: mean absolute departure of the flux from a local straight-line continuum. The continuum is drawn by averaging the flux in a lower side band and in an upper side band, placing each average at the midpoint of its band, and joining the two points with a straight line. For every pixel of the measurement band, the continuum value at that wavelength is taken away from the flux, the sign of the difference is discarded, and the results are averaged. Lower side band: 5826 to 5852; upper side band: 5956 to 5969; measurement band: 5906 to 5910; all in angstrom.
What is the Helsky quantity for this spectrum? 1.4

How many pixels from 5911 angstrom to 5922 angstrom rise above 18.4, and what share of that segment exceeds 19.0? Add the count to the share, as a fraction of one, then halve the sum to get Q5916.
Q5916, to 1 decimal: 2.7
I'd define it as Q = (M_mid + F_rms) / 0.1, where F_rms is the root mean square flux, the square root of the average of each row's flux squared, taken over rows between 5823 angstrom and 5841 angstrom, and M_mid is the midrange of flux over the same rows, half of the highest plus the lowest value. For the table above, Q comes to 402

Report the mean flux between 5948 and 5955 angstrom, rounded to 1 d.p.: 19.4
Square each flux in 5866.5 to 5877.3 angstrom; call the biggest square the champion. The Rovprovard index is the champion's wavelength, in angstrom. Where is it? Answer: 5869.86 angstrom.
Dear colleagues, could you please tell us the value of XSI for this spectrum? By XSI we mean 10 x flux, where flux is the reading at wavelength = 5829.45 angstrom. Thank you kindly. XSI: 213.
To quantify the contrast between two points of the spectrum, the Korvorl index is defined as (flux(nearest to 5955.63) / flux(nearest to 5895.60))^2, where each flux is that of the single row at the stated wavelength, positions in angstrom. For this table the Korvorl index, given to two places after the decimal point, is 1.43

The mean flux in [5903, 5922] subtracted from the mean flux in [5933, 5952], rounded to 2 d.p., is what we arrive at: -0.29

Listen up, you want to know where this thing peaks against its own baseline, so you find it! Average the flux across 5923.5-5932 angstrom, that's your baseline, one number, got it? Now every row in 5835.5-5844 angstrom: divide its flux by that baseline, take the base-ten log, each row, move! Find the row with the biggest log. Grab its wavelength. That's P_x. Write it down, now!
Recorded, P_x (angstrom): 5838.86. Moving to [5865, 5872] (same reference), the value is 5865.81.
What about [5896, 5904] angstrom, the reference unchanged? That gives 5902.39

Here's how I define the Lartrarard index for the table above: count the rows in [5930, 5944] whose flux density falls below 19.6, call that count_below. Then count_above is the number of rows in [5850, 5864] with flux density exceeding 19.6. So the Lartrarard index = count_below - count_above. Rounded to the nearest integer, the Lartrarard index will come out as 5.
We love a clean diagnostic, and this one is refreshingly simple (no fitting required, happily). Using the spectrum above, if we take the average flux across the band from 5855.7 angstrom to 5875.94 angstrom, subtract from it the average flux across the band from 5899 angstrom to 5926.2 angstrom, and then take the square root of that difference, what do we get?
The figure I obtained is 0.7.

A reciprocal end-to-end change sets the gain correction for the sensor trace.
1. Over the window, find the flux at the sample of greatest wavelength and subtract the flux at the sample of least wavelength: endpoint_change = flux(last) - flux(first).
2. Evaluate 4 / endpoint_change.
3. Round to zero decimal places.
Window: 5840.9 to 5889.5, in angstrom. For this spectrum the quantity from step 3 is -13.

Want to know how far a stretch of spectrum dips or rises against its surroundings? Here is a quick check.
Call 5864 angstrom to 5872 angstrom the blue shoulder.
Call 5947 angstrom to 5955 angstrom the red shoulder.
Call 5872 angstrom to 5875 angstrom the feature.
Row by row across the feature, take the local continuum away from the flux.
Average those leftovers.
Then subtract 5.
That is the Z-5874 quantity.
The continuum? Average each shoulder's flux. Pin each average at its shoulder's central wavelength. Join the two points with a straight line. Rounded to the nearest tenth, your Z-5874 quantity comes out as -6.3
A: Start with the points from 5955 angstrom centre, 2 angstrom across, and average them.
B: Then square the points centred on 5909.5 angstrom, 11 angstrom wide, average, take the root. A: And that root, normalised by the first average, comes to 0.935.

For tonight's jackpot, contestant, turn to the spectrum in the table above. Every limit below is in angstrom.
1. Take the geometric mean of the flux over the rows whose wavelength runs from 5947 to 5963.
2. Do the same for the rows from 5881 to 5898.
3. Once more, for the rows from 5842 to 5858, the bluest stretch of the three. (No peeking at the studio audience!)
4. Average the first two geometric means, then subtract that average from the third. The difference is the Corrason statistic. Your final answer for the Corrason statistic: 0.5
